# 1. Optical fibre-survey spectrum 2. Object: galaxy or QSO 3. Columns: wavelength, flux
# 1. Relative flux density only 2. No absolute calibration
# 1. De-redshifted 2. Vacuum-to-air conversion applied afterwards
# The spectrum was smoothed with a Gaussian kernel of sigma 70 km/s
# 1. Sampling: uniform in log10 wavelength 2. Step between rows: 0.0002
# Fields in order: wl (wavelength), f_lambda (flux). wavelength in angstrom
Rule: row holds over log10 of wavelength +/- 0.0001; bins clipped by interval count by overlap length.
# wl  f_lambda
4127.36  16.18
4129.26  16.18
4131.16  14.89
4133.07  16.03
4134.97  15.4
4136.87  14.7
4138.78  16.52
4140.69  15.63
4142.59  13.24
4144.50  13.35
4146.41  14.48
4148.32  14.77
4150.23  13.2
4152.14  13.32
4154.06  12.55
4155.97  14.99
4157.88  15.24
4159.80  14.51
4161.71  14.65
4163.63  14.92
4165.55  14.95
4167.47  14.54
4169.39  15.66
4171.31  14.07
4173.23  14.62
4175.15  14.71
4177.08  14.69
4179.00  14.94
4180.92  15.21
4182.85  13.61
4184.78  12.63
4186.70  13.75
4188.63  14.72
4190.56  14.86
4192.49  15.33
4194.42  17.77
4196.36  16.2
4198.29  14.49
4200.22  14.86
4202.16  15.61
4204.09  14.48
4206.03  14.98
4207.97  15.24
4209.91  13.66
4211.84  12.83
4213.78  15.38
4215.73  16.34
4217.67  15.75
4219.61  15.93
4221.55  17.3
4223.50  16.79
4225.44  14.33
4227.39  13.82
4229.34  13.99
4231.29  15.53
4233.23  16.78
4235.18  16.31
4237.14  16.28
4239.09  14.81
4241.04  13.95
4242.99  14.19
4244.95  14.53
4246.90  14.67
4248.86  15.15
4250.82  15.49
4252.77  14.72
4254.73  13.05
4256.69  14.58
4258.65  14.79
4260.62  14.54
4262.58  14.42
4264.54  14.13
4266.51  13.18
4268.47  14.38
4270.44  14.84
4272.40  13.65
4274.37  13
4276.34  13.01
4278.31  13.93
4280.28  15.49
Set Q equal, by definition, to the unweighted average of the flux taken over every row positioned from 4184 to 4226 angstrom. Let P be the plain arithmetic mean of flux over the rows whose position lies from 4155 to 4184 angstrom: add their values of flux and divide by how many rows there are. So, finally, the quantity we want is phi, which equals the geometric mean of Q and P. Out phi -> 14.9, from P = 14.8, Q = 15.15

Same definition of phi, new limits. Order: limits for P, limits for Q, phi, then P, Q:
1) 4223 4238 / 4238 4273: 14.9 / 15.5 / 14.39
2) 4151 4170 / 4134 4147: 14.6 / 14.5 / 14.76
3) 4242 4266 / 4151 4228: 14.7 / 14.5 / 14.86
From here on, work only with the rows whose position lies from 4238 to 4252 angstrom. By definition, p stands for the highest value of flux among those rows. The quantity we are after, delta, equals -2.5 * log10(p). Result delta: -2.98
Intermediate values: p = 15.49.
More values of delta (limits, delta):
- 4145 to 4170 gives -2.99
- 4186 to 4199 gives -3.12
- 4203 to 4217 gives -3.03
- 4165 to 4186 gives -2.99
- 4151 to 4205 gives -3.12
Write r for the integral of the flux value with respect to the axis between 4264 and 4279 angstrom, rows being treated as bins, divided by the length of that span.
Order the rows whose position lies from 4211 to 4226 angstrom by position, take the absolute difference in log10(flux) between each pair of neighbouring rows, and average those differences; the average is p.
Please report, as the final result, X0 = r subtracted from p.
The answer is -13.7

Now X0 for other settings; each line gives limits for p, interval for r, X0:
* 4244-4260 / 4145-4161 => -14.1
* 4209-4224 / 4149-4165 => -14.2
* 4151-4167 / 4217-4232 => -15.4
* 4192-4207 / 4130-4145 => -15.0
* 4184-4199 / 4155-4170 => -14.9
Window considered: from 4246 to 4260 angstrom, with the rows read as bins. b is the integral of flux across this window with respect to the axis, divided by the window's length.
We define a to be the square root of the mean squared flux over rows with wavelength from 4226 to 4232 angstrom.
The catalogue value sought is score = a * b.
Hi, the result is 212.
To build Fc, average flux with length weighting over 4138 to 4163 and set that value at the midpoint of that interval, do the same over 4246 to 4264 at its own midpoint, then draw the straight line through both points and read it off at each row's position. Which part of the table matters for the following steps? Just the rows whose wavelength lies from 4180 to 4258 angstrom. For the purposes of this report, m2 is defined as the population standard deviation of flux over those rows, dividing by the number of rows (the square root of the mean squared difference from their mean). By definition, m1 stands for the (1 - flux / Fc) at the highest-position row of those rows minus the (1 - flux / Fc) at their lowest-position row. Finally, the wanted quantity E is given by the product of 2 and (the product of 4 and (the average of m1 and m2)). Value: 4.9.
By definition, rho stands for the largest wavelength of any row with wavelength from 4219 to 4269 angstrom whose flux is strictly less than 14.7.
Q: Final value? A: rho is 4268.47 angstrom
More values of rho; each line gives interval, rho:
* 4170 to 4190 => 4186.70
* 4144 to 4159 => 4154.06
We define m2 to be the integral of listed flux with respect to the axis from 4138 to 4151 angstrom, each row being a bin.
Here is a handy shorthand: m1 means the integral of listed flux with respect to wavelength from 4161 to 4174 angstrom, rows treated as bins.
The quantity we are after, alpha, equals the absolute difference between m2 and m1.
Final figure 4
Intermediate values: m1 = 192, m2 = 188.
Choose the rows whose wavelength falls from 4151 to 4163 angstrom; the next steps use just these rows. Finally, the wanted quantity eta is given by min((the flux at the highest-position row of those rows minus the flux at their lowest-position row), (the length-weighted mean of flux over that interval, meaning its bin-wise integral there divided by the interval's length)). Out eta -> 1.3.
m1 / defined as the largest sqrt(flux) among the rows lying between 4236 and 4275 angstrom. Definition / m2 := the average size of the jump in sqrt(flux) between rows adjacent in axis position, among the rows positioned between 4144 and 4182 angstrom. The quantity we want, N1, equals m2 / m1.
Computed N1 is 0.0208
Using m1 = 4.03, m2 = 0.084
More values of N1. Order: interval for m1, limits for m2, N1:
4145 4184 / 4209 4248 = 0.0281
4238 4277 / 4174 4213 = 0.0294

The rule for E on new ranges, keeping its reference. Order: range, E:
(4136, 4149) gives 4.3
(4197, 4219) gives 3.4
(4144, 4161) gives 3.3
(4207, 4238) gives 4.8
